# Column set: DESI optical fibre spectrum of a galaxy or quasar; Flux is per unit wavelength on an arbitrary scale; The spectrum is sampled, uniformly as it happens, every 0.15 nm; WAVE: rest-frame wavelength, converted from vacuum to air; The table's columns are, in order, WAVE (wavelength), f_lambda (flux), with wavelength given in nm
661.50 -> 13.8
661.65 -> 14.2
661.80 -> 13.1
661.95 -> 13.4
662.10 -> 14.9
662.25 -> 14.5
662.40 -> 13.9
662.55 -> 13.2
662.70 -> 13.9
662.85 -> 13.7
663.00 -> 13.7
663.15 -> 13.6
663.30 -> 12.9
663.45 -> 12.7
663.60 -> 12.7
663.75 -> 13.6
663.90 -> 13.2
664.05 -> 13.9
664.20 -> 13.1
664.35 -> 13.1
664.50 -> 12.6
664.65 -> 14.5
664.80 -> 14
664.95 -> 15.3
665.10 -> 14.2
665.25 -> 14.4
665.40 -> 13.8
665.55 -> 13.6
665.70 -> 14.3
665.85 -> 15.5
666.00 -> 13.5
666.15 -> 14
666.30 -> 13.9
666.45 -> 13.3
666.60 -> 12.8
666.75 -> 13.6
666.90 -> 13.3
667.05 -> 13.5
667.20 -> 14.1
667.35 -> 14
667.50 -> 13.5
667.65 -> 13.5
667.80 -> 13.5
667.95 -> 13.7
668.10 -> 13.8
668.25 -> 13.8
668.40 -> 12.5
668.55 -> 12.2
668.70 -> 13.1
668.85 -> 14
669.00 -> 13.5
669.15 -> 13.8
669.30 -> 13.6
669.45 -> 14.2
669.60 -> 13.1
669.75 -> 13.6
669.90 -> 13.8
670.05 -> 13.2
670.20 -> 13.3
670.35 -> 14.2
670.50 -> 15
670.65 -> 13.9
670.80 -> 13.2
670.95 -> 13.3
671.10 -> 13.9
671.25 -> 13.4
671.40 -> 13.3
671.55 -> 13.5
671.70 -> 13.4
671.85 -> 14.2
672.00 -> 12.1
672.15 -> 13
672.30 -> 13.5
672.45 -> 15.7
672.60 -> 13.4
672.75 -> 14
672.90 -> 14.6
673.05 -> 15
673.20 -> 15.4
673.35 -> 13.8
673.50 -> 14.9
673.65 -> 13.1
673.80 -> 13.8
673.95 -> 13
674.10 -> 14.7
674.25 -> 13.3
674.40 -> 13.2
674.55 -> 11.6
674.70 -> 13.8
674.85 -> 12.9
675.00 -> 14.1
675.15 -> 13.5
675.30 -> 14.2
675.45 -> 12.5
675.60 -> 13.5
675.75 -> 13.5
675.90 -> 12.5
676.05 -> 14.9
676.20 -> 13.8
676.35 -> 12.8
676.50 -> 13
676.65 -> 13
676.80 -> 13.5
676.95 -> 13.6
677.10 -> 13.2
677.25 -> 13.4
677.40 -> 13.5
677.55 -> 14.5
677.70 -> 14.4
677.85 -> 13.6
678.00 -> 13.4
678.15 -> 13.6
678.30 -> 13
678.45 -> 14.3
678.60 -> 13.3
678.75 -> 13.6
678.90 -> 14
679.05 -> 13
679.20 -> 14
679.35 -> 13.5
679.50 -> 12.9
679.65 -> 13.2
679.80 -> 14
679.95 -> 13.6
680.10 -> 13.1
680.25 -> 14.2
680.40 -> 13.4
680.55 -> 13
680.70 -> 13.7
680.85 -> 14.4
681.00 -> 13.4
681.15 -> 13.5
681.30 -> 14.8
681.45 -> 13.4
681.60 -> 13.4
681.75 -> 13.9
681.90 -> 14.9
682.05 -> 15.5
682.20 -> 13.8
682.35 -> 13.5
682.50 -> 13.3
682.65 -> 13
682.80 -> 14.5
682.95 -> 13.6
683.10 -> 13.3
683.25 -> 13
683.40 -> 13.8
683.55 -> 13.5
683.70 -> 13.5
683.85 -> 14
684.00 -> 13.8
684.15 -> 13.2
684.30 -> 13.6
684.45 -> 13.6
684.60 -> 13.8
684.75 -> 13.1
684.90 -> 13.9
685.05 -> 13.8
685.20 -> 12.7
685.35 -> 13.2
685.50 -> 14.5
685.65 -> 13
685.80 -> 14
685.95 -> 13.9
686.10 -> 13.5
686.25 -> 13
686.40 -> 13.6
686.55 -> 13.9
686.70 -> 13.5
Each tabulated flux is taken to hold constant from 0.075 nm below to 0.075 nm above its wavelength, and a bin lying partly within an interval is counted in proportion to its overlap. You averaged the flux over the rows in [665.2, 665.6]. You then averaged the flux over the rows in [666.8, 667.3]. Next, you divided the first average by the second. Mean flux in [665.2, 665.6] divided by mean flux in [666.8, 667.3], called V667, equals 1.02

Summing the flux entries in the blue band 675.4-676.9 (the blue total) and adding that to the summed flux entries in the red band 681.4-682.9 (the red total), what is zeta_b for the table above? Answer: 272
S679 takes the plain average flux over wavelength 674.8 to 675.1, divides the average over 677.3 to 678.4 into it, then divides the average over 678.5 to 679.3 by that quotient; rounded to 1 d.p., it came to 13.8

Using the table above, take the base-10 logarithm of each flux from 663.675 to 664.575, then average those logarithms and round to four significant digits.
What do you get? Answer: 1.122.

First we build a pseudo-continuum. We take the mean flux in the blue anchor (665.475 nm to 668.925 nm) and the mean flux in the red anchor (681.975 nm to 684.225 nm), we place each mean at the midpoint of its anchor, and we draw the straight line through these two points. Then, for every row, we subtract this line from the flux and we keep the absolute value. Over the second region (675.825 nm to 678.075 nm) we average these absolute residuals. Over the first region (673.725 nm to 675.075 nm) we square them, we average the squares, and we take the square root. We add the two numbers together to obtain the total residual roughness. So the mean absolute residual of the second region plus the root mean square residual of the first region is 1.38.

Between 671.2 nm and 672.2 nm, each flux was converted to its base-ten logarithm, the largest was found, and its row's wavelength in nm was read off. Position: 671.85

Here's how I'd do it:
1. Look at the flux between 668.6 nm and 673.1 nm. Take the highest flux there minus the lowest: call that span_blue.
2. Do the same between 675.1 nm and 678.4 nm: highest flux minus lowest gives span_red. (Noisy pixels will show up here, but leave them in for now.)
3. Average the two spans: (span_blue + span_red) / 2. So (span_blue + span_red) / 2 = 3.0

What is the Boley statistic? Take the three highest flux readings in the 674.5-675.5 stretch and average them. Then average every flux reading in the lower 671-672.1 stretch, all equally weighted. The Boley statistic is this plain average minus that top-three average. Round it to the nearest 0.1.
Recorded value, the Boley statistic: -0.6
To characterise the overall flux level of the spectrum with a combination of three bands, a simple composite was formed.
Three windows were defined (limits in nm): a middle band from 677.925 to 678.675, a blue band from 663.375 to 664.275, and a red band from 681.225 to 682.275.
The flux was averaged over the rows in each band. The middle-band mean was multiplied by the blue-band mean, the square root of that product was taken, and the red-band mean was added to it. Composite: 27.6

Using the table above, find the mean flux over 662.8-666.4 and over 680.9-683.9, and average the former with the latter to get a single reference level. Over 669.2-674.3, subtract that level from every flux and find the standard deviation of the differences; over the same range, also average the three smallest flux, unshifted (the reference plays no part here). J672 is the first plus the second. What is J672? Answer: 13.5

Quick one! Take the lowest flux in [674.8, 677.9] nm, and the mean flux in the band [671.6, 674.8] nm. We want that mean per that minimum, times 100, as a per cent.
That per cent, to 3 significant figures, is 110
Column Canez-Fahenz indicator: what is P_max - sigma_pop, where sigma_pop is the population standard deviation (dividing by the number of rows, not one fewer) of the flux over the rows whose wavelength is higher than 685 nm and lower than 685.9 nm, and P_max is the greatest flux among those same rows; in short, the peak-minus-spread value 13.9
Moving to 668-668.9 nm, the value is 13.3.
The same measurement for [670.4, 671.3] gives 14.4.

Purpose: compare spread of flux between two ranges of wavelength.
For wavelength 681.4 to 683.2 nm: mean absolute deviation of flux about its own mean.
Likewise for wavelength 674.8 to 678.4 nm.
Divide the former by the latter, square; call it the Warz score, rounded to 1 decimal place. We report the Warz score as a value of 1.7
